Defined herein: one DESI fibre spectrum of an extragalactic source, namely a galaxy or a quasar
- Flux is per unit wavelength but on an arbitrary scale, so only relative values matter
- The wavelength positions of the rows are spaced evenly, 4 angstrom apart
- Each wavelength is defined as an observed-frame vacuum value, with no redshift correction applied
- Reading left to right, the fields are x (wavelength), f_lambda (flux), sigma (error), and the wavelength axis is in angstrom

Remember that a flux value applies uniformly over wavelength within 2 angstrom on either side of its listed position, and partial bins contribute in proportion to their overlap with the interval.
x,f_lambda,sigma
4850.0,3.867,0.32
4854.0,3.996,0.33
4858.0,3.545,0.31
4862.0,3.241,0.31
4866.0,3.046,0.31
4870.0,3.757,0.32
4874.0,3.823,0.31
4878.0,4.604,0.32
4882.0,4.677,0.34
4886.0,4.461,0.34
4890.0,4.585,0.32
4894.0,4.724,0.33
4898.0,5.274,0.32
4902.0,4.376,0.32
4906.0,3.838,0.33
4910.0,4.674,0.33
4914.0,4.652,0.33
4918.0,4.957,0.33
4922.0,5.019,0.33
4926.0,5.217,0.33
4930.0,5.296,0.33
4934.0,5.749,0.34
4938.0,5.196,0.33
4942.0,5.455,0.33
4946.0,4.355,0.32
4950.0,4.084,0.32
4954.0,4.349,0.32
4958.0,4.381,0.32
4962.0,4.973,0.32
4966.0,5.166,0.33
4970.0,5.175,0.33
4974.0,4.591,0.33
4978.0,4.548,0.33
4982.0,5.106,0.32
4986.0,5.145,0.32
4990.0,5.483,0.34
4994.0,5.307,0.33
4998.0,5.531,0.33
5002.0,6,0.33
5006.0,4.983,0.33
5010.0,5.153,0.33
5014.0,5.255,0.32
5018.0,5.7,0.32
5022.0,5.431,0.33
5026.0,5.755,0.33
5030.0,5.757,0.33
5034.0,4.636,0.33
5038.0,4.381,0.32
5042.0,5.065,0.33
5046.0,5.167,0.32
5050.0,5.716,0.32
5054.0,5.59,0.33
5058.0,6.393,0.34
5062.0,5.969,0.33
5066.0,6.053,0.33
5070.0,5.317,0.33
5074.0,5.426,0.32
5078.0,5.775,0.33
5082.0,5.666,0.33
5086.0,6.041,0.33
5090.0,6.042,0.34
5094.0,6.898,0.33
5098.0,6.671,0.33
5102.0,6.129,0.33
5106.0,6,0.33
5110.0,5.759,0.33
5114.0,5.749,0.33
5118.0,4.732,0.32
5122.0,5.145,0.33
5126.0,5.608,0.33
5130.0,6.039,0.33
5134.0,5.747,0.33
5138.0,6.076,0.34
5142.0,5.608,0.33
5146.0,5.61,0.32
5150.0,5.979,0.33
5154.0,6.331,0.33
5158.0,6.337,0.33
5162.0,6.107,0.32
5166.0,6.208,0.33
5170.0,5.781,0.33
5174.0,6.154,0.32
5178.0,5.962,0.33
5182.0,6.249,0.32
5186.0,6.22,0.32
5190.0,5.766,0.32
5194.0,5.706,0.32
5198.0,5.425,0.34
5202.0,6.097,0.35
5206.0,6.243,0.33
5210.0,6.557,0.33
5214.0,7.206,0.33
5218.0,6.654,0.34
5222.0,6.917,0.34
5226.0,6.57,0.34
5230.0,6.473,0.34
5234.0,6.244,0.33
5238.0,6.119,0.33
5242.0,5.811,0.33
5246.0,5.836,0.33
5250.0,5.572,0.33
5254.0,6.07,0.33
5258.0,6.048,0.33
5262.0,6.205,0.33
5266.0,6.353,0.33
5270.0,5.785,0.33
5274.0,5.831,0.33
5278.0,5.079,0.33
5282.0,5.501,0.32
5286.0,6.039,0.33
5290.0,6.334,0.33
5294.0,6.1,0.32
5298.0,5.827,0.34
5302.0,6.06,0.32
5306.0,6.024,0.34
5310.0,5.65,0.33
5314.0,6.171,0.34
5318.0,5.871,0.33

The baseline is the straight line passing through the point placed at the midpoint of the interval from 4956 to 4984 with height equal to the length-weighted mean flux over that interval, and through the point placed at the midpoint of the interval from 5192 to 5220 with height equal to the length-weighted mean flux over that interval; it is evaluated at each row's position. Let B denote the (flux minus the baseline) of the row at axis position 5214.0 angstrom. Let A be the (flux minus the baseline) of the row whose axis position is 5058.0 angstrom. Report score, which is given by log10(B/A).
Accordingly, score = -0.06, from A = 1.01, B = 0.89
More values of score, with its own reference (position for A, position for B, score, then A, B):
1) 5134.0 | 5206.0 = -0.52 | -0.09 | -0.03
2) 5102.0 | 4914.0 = -0.54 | 0.49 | 0.14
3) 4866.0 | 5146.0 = -0.60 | -1.18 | -0.30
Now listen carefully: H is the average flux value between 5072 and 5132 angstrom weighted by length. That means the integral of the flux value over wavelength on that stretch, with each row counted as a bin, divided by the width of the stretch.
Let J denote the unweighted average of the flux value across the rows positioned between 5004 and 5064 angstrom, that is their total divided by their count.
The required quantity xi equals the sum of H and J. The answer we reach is 11.2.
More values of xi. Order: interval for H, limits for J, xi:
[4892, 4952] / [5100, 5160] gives 10.6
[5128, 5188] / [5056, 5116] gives 12.0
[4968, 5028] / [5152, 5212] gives 11.4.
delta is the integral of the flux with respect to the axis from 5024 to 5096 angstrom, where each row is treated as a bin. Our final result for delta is 407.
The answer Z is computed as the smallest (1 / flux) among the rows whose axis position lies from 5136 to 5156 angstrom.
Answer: 0.158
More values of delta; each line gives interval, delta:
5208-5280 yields 445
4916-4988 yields 355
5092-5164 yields 426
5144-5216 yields 440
